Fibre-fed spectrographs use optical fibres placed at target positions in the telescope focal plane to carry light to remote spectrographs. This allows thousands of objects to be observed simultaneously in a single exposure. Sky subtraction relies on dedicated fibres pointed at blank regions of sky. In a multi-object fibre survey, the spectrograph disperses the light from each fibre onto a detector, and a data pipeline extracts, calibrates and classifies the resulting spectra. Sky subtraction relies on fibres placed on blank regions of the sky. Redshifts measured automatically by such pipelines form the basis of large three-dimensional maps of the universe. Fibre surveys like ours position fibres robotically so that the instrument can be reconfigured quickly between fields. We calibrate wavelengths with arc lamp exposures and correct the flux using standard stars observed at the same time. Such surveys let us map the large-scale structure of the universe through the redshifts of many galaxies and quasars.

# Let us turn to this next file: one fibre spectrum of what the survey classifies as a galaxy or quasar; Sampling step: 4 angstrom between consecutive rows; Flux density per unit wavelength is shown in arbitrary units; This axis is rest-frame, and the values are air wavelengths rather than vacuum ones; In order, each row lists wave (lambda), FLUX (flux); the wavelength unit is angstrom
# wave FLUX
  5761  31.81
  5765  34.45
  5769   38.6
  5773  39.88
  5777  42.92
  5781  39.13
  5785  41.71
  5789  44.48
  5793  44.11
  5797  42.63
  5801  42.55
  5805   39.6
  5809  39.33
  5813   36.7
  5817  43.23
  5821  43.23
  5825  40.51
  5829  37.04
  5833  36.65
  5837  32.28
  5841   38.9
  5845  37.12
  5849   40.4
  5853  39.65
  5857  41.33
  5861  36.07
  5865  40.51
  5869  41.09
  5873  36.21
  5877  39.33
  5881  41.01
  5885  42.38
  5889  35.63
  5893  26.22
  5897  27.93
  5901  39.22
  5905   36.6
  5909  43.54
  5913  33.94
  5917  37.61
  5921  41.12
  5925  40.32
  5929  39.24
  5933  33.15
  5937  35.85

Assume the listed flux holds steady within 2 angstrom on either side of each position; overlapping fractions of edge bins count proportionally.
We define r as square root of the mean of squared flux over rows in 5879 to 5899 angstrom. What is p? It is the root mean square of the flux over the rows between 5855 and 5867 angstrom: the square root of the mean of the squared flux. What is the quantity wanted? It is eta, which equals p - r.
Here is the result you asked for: 4.1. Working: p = 39.4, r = 35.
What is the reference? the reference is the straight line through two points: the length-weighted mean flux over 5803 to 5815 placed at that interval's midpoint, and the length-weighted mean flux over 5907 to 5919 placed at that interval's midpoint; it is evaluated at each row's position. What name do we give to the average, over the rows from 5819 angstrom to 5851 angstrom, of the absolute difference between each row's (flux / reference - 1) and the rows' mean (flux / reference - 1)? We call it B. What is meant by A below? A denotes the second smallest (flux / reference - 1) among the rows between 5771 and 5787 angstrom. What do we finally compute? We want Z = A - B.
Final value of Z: -0.03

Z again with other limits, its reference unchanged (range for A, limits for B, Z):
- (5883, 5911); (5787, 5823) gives -0.33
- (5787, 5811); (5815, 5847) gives -0.05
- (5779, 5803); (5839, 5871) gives 0.04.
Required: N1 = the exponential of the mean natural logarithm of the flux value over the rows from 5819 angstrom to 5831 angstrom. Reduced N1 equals 40.2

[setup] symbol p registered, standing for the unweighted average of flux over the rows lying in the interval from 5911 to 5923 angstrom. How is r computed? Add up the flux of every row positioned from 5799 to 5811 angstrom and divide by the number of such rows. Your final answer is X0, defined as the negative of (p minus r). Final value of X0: 2.9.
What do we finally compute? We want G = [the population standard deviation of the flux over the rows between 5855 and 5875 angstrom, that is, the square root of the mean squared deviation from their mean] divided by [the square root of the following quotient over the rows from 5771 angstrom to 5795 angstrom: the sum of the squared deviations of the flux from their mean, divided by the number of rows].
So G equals 1.19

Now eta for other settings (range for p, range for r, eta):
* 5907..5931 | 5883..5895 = 4.0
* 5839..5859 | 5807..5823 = -1.2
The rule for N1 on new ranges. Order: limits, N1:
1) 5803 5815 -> 38.5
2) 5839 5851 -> 38.8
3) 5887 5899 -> 29.7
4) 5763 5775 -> 37.6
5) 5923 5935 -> 37.4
